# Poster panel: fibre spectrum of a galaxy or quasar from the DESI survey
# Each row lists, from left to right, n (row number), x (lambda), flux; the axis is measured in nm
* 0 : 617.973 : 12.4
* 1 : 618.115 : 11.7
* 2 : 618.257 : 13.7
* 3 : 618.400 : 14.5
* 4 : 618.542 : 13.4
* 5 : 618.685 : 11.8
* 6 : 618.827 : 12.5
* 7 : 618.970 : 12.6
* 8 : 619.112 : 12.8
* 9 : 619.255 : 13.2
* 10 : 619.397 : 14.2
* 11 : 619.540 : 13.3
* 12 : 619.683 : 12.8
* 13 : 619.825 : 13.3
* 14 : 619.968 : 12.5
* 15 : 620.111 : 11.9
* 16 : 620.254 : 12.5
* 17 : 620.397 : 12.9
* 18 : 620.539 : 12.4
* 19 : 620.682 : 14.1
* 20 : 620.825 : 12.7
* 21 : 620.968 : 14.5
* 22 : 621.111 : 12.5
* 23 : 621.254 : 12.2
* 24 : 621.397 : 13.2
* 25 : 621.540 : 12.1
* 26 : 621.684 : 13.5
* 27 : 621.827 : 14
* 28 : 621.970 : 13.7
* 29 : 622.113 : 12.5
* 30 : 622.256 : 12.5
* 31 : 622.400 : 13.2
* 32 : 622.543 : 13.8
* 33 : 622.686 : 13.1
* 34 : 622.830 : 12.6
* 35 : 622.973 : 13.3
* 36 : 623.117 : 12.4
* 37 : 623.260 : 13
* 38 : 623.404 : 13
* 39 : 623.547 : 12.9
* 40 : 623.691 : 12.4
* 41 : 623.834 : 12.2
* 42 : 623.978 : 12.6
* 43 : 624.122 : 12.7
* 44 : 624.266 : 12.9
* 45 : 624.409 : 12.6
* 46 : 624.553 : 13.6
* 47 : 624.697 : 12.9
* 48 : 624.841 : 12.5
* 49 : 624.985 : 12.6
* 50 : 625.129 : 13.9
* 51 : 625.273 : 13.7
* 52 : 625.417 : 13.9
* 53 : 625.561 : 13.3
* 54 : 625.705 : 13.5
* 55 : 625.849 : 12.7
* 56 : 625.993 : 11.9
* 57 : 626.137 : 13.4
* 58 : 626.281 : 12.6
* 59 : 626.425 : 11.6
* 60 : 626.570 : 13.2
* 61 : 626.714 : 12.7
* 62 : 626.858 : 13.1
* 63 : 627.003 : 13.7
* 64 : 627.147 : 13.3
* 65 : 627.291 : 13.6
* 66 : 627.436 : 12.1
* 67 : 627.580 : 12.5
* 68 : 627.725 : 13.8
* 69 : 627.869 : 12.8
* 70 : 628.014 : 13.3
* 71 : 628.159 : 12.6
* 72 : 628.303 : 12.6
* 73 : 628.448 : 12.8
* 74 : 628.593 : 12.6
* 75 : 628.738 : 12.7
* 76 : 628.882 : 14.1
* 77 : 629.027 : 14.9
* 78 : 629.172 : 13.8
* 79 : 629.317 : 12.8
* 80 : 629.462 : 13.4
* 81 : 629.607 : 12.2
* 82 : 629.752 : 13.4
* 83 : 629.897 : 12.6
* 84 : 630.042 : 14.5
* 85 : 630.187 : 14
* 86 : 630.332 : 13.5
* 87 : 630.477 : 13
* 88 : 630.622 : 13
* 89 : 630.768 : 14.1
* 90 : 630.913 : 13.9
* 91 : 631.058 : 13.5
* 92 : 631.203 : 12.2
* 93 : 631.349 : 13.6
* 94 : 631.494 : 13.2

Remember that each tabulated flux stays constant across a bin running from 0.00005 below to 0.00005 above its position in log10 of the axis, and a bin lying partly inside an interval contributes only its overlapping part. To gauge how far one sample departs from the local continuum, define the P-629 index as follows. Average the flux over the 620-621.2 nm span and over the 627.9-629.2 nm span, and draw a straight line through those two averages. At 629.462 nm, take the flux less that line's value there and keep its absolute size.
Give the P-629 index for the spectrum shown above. 0.1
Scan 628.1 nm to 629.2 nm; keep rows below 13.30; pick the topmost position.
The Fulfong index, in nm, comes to 628.738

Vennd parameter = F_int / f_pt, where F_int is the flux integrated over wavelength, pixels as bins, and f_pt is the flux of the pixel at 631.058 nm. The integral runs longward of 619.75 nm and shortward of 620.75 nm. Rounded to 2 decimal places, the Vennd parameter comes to 0.95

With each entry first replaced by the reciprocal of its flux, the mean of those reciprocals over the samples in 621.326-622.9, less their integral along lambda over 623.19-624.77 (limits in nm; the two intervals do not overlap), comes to -0.0471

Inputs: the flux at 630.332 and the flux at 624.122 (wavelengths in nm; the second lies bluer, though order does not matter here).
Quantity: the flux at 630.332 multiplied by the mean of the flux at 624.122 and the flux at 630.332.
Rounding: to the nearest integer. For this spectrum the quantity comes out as 177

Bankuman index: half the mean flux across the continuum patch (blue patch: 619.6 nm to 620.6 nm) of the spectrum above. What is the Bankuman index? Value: 6.31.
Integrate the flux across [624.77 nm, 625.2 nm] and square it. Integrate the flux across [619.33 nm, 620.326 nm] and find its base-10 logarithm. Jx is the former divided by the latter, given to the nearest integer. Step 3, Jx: 28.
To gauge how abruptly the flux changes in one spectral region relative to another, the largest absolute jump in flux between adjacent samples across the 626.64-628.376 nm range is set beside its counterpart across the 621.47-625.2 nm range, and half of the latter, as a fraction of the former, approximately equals 0.47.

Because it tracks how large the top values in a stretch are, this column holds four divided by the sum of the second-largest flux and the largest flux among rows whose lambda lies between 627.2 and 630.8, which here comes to 0.136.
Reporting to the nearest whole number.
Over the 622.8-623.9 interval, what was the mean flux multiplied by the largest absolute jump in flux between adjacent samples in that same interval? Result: 11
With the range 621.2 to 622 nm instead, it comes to 18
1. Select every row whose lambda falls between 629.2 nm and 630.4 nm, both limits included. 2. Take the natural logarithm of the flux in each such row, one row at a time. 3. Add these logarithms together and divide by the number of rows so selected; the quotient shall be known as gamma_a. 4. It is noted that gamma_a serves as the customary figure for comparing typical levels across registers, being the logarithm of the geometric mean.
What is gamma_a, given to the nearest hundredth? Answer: 2.59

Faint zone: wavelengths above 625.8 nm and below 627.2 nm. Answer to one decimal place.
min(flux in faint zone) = 11.6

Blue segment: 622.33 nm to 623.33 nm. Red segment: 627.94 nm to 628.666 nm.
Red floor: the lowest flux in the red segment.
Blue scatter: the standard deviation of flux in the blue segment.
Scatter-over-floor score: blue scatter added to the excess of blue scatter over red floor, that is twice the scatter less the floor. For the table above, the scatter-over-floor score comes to -11.7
